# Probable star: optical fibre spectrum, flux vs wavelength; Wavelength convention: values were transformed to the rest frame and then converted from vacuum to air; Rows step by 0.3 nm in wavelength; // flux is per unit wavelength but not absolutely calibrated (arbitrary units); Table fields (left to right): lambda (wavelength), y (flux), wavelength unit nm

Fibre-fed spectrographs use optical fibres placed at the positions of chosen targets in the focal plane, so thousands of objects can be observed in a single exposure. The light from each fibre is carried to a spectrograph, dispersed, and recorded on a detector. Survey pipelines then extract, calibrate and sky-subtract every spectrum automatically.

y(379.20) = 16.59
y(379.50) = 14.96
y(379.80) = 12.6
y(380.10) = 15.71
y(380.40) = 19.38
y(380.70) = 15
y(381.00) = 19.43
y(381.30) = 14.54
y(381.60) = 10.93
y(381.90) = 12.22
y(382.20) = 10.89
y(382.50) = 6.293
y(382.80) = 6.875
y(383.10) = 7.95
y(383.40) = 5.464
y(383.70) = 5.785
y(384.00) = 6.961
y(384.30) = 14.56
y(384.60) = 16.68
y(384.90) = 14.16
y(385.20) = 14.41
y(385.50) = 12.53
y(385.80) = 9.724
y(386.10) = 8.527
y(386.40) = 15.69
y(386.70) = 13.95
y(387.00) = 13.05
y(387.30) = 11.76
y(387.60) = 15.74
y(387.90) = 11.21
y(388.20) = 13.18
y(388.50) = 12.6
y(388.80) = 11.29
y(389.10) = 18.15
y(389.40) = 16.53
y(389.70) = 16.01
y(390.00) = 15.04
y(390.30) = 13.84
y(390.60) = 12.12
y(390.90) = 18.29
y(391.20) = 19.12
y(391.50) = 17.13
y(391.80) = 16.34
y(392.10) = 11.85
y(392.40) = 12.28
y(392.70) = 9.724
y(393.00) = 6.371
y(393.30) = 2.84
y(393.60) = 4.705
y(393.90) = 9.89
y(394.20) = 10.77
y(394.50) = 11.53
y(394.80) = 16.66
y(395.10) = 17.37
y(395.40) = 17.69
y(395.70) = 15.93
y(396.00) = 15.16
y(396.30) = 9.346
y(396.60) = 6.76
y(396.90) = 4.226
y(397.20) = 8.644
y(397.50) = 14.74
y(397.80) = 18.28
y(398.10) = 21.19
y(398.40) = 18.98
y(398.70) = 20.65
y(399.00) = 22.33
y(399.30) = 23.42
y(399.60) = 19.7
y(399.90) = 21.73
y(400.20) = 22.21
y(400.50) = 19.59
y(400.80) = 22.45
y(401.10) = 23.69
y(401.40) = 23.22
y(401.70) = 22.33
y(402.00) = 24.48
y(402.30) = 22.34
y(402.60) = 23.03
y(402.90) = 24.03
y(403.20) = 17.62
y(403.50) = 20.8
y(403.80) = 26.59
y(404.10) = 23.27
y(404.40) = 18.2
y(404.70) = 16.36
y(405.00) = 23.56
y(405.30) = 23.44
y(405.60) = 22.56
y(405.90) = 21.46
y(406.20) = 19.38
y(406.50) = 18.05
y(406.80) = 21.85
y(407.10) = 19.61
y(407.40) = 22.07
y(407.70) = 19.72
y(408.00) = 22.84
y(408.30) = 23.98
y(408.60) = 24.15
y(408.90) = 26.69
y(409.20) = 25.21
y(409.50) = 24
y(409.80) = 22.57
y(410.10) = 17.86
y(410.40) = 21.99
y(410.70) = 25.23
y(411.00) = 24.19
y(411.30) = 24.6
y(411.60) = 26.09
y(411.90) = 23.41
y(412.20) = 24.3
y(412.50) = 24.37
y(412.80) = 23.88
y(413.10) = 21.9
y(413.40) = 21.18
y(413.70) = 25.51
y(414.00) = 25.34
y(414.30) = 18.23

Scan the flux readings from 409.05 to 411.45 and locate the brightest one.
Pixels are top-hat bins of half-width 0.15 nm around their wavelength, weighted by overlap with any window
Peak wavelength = 410.70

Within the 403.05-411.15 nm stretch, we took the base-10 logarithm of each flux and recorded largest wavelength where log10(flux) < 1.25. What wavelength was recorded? 404.70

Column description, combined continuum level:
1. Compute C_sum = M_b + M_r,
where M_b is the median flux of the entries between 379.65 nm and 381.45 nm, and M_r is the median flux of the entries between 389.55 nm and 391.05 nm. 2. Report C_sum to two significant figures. 30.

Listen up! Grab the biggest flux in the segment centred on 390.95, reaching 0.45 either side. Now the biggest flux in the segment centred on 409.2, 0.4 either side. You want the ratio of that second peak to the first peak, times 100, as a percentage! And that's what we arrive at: 140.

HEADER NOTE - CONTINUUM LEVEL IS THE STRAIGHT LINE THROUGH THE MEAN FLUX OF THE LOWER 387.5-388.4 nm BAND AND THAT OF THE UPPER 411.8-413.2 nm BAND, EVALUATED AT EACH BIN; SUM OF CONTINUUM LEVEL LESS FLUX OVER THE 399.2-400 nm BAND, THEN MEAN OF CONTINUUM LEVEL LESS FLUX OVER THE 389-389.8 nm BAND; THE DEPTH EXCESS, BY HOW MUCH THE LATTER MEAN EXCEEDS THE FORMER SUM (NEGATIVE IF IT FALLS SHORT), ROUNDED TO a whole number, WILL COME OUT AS 7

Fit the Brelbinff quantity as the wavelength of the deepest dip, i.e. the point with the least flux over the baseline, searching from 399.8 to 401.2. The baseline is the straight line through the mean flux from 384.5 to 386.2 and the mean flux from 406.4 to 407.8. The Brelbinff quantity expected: 400.50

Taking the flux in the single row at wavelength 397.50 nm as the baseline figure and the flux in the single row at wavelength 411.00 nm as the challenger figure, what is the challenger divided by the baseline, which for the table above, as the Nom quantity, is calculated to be 1.6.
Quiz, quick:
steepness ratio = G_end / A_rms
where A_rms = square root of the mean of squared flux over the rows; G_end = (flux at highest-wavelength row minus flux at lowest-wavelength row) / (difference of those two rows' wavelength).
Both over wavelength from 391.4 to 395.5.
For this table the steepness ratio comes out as 0.01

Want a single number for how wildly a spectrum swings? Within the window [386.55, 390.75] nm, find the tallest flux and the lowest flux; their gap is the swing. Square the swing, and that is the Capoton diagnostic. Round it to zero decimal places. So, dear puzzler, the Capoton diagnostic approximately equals 48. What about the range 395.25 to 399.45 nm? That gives 368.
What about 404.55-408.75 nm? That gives 61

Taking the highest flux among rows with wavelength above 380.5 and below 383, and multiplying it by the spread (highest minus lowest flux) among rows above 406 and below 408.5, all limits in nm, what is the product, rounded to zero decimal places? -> 115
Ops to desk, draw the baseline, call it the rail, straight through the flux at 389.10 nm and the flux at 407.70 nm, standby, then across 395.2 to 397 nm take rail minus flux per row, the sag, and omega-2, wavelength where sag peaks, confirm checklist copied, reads 396.90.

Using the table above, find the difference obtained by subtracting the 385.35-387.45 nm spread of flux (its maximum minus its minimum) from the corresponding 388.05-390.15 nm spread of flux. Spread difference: 0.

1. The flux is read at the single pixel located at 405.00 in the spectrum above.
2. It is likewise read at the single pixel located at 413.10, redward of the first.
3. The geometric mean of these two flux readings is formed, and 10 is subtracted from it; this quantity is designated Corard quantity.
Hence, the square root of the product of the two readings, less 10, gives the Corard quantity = 13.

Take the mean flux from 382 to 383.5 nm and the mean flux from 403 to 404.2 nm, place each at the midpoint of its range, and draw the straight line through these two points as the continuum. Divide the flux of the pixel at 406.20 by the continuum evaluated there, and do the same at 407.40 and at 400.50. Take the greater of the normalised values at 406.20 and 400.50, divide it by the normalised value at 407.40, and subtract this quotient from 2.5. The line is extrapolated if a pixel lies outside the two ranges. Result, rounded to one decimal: 1.4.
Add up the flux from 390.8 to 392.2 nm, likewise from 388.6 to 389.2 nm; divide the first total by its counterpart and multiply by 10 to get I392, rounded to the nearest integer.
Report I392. 28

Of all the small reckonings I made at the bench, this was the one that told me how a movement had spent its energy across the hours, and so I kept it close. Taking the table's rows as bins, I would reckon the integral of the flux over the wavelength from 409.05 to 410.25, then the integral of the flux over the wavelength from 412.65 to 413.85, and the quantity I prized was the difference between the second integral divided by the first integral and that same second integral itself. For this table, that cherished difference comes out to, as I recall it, -27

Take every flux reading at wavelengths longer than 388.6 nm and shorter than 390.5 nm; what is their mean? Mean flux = 15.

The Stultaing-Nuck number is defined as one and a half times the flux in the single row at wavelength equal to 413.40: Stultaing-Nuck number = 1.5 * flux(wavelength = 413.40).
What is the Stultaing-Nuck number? 32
